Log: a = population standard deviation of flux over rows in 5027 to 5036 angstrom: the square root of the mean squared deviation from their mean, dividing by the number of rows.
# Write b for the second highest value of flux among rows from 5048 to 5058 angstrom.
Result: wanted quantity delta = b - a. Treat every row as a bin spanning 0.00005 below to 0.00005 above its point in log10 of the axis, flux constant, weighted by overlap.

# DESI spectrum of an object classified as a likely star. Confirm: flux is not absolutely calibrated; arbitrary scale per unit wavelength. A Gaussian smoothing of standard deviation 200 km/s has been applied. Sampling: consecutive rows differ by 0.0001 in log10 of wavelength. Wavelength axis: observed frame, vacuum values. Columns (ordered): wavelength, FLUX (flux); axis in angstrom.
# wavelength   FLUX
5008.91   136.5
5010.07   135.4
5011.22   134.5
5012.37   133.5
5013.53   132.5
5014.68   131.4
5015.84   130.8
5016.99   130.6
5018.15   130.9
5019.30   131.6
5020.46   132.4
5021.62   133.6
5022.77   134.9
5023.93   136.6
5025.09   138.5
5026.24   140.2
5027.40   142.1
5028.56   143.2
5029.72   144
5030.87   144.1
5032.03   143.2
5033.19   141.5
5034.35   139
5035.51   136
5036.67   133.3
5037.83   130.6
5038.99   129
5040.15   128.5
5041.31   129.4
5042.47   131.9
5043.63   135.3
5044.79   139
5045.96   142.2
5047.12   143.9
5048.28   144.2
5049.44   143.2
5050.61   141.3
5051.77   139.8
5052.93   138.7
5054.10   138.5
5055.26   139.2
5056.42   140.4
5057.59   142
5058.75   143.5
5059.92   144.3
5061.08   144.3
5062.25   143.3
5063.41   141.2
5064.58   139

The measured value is 141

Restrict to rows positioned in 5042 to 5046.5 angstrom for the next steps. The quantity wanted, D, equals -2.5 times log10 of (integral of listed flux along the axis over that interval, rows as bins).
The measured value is -6.97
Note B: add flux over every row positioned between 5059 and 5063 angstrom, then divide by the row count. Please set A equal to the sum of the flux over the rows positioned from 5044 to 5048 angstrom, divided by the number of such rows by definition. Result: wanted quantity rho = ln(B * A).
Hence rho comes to 9.92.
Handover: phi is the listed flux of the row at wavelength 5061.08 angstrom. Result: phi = 144.3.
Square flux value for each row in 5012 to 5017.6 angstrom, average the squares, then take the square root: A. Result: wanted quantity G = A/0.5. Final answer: 264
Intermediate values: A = 132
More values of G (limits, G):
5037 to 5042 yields 259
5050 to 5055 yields 279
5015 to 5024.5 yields 265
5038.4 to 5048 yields 270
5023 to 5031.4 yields 283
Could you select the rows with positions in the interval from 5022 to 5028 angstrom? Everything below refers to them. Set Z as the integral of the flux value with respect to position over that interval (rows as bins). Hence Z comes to 830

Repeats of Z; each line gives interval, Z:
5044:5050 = 853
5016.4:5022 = 738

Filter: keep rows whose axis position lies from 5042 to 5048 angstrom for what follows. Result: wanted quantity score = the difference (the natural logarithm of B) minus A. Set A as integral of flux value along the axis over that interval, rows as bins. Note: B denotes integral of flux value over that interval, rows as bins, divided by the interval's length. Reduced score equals -828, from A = 833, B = 139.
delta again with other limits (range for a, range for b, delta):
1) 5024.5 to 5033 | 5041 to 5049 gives 142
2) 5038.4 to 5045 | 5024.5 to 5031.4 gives 140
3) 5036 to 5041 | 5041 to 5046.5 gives 137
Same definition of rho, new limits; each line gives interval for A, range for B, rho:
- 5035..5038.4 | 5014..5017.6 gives 9.77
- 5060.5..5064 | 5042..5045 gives 9.87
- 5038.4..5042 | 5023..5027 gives 9.79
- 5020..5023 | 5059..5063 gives 9.86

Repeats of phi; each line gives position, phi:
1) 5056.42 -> 140.4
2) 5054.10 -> 138.5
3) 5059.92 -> 144.3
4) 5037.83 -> 130.6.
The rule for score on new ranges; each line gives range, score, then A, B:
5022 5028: -825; 830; 138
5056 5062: -852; 857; 143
